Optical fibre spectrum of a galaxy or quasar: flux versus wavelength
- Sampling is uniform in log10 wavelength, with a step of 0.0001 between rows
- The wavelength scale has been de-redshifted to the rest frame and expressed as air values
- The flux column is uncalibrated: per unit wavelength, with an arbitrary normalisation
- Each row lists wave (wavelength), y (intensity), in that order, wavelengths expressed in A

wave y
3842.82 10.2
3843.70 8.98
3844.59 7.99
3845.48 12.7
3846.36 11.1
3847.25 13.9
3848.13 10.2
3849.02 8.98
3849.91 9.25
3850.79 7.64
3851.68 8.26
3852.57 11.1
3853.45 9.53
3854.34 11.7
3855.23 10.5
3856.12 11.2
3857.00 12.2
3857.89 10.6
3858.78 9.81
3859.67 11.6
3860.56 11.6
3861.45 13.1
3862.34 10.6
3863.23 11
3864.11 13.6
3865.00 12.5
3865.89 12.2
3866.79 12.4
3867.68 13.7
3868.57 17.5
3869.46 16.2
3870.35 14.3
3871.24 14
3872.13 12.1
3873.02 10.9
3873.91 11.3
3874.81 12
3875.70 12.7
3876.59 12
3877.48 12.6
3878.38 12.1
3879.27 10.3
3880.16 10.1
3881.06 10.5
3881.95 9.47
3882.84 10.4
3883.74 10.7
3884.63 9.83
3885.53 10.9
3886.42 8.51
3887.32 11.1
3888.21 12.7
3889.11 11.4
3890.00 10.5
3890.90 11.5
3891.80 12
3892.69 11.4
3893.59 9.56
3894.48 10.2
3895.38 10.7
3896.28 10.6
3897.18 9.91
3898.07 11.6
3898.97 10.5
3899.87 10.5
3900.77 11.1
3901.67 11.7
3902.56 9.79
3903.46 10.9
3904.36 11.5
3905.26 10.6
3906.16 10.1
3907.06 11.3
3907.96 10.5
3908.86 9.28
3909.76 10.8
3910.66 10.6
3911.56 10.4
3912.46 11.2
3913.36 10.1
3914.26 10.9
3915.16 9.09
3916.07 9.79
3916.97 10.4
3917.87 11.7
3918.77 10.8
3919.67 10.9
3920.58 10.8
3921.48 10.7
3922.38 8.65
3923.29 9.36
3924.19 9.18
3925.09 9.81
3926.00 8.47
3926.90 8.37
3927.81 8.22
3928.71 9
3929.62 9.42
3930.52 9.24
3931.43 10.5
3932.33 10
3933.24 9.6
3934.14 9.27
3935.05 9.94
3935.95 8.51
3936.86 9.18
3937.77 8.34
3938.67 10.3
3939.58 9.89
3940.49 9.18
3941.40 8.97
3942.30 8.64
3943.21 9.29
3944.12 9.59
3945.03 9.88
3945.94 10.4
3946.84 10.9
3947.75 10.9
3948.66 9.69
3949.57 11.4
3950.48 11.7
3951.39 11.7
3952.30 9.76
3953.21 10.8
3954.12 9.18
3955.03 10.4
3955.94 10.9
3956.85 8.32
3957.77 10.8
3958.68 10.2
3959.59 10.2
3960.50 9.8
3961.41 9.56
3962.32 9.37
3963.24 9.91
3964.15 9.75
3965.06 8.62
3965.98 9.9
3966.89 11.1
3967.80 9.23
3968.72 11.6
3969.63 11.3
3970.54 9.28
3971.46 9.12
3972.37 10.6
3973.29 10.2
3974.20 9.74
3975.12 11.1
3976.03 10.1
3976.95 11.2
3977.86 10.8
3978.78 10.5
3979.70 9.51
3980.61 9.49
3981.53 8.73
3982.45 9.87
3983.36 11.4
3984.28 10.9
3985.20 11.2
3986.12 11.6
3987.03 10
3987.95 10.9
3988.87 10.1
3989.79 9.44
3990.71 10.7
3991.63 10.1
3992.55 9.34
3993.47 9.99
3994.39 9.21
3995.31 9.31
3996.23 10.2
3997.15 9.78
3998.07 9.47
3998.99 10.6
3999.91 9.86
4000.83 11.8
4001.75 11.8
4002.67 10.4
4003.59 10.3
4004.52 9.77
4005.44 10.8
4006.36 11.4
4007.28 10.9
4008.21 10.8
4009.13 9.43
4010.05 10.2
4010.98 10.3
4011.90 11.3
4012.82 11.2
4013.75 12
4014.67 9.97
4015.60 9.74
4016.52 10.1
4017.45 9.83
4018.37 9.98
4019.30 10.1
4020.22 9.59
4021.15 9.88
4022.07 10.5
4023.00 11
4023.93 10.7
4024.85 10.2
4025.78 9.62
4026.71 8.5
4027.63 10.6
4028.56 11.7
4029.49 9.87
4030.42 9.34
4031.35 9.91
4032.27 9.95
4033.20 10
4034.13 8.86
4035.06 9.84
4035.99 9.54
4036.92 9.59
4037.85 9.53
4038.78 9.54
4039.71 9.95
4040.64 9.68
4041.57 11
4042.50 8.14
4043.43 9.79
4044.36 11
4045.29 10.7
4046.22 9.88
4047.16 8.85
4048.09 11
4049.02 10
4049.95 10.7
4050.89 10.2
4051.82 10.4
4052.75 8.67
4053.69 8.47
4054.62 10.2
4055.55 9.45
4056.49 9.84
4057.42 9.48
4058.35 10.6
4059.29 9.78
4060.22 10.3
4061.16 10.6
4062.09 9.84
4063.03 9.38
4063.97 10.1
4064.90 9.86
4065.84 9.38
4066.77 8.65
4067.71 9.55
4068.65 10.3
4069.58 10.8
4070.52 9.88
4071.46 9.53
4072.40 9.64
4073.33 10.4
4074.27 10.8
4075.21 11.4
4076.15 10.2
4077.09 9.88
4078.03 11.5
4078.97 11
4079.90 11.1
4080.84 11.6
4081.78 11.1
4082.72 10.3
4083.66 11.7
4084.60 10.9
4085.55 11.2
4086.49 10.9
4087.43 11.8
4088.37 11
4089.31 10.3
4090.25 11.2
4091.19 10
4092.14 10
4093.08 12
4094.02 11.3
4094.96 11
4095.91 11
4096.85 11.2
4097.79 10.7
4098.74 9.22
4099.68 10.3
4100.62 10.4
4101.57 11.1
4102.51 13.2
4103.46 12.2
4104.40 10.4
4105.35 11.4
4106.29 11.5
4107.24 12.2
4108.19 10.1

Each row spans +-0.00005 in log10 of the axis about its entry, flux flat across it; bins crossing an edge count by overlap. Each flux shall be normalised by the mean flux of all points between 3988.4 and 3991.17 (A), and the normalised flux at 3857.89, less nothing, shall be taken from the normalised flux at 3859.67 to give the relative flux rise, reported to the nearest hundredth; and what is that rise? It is 0.10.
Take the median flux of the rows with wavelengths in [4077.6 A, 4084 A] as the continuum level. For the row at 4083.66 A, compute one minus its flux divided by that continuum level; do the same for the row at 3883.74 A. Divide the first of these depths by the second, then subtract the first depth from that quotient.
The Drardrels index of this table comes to -1.4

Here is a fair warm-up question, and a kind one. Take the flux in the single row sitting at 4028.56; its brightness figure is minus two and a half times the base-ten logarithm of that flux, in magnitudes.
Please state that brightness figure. -2.67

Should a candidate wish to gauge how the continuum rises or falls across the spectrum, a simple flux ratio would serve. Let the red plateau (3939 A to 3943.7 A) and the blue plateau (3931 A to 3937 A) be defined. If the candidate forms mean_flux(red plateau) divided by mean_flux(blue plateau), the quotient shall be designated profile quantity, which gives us 0.96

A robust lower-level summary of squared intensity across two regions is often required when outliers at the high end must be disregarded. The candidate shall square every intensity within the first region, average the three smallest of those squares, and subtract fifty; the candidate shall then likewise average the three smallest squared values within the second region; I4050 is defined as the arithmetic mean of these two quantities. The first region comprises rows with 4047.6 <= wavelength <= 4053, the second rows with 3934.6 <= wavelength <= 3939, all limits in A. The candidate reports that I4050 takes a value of 59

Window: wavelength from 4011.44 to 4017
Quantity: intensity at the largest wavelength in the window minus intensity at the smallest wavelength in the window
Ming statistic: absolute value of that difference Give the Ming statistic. 1.20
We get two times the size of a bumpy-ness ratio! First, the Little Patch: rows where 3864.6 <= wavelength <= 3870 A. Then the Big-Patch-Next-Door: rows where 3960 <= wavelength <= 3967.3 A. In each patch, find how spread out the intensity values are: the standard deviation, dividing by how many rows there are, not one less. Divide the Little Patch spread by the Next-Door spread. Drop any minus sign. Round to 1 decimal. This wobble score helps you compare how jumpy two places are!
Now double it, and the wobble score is 6.4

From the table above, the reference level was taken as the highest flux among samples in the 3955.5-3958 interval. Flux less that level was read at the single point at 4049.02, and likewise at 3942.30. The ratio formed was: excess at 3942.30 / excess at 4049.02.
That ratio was 2.5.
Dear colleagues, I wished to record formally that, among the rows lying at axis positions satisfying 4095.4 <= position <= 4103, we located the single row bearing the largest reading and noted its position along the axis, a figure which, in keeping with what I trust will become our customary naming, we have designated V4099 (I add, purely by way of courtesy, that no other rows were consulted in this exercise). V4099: 4102.51 A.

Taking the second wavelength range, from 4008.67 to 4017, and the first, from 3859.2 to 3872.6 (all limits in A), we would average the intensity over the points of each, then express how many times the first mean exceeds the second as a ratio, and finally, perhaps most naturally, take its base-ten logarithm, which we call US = 0.097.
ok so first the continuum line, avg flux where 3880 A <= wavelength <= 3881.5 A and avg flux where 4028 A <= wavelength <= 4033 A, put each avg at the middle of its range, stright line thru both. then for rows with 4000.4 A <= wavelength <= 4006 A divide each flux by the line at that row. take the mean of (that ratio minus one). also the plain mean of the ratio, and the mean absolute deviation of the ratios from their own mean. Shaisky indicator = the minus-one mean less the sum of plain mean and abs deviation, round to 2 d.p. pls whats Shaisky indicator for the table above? -1.06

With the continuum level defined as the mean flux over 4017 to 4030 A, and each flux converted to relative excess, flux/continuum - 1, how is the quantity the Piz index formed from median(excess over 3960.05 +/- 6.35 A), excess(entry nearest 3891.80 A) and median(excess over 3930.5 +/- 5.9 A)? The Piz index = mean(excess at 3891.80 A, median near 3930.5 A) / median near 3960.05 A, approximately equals -1.6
